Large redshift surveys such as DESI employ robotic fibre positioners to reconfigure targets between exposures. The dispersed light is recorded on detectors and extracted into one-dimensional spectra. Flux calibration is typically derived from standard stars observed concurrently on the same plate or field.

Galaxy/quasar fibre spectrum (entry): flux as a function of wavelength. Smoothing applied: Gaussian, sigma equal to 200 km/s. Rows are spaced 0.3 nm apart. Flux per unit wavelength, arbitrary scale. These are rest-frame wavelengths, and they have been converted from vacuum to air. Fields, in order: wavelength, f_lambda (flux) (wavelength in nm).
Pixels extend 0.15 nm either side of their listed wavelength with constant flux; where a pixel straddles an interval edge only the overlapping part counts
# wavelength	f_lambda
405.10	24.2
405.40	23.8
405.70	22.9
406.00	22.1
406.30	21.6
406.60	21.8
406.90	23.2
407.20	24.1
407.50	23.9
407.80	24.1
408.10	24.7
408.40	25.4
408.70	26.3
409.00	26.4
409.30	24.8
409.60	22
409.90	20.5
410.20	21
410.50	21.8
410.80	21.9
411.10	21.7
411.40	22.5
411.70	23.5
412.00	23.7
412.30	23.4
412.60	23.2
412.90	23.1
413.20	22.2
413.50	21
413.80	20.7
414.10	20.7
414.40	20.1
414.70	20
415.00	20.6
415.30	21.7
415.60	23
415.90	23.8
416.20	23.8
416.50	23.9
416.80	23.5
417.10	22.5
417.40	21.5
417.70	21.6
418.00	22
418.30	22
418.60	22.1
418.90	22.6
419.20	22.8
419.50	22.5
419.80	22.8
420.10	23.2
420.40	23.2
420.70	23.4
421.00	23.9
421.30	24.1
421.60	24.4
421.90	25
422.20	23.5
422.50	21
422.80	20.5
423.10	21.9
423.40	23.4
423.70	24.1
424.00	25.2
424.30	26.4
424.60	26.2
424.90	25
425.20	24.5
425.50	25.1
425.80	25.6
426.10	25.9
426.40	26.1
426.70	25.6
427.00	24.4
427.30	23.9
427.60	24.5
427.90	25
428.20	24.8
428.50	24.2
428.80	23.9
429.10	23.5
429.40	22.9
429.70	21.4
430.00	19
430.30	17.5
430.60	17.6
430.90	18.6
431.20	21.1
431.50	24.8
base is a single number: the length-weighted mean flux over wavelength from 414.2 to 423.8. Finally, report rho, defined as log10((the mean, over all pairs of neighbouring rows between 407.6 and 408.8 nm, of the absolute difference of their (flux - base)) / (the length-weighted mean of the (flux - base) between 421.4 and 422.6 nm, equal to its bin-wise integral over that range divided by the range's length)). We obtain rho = -0.1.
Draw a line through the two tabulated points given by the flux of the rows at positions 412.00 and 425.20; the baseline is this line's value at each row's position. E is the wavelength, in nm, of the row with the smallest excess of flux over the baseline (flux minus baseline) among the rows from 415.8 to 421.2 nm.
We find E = 417.40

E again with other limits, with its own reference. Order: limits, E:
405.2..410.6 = 409.90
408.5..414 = 413.80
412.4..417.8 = 414.70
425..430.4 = 430.30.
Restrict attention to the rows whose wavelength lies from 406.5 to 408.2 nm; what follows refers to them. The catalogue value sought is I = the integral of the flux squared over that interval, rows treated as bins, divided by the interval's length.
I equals 560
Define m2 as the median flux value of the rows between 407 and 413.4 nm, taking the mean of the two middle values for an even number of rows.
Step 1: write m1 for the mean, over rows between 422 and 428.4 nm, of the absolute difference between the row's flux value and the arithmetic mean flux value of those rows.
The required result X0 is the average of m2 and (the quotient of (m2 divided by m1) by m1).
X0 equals 19.9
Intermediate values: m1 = 1.20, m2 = 23.4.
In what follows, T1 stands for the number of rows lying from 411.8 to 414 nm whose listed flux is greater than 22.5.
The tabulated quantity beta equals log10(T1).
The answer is 0.60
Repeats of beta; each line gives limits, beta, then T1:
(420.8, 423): 0.70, 5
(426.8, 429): 0.85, 7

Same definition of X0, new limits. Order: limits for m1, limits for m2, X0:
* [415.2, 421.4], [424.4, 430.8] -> 37.8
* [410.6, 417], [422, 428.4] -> 21.5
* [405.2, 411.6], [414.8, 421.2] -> 17.0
